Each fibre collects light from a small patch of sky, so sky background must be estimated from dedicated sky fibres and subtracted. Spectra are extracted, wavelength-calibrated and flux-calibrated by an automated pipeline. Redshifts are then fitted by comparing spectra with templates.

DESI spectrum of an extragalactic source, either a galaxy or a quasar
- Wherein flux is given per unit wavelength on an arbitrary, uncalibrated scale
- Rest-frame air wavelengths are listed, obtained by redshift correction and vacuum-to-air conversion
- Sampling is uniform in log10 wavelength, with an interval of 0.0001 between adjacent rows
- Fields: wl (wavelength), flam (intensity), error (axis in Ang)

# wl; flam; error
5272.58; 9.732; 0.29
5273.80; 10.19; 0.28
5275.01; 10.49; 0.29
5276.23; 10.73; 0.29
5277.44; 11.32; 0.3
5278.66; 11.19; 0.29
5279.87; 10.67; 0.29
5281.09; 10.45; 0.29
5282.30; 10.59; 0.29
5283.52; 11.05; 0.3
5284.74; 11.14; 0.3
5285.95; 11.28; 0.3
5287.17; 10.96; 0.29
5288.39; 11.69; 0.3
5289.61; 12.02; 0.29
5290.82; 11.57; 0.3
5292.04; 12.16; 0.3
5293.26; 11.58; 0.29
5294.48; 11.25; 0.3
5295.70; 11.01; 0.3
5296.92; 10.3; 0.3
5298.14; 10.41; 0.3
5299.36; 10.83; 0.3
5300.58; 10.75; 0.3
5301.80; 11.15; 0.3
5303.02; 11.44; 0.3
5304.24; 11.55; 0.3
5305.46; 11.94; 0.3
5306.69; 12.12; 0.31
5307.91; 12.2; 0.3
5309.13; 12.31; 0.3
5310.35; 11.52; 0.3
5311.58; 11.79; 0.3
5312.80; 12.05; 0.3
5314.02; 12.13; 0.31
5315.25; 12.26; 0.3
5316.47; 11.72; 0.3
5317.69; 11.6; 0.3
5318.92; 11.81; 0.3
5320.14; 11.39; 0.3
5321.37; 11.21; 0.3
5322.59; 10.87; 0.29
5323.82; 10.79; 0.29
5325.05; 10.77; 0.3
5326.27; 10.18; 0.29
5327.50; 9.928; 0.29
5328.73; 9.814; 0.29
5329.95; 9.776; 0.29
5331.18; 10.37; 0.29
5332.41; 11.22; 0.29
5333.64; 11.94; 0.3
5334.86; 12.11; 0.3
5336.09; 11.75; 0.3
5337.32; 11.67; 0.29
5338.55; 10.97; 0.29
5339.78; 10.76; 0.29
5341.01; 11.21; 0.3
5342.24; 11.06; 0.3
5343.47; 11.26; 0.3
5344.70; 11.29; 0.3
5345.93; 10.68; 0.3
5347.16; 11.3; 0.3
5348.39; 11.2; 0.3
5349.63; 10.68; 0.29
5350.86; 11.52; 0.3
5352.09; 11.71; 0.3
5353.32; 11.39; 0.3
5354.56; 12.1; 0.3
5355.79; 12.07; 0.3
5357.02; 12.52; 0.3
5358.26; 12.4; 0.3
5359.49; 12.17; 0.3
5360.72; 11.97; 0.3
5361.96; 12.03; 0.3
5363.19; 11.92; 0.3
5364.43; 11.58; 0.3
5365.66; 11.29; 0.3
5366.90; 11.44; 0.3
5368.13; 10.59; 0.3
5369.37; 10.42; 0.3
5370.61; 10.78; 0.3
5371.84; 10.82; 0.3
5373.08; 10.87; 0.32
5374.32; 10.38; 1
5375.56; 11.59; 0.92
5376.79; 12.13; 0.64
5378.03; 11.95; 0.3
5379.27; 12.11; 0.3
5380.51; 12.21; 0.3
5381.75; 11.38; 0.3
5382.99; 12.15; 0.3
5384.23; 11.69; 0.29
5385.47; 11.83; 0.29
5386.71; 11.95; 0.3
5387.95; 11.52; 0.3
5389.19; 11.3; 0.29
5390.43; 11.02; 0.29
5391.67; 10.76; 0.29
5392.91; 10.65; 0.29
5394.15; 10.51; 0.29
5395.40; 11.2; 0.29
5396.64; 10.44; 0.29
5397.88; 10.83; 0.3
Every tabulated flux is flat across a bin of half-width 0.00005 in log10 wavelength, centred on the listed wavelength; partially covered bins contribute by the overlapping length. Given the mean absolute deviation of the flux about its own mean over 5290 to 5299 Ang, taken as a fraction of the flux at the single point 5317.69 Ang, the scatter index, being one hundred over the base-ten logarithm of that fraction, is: -74.3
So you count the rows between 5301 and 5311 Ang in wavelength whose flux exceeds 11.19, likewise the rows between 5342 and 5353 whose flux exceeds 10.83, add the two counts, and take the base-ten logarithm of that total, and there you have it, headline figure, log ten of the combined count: 1.15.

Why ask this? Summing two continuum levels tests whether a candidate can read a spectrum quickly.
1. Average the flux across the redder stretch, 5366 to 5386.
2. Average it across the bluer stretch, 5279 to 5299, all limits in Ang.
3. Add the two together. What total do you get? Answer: 22.5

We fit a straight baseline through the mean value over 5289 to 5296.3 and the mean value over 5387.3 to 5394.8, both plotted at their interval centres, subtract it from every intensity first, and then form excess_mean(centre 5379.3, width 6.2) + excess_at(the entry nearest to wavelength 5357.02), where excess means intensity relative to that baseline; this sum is 2.3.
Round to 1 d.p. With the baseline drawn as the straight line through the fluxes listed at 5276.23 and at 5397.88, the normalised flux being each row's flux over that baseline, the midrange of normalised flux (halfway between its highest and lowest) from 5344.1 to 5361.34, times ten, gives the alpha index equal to 10.7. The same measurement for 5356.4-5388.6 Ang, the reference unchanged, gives 10.6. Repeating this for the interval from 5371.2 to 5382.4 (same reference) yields 10.4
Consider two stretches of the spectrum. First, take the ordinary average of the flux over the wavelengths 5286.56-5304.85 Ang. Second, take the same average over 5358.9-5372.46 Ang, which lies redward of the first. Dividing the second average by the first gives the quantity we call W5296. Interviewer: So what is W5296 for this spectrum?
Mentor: 1.01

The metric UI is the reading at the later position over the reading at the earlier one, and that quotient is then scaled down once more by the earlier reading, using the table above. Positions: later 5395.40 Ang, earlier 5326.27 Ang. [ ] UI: 0.108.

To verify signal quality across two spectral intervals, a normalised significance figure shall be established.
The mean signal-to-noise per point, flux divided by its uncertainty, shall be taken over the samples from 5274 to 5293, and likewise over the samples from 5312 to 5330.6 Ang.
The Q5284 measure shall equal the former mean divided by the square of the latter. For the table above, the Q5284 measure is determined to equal 0.027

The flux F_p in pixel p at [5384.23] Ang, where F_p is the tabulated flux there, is 11.69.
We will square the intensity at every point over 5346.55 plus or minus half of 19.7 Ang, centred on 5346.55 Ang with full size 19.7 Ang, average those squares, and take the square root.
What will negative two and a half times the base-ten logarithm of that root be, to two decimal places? -2.63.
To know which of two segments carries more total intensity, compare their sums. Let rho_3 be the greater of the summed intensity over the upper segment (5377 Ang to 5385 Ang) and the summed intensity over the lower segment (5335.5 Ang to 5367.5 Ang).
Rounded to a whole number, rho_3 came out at 300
